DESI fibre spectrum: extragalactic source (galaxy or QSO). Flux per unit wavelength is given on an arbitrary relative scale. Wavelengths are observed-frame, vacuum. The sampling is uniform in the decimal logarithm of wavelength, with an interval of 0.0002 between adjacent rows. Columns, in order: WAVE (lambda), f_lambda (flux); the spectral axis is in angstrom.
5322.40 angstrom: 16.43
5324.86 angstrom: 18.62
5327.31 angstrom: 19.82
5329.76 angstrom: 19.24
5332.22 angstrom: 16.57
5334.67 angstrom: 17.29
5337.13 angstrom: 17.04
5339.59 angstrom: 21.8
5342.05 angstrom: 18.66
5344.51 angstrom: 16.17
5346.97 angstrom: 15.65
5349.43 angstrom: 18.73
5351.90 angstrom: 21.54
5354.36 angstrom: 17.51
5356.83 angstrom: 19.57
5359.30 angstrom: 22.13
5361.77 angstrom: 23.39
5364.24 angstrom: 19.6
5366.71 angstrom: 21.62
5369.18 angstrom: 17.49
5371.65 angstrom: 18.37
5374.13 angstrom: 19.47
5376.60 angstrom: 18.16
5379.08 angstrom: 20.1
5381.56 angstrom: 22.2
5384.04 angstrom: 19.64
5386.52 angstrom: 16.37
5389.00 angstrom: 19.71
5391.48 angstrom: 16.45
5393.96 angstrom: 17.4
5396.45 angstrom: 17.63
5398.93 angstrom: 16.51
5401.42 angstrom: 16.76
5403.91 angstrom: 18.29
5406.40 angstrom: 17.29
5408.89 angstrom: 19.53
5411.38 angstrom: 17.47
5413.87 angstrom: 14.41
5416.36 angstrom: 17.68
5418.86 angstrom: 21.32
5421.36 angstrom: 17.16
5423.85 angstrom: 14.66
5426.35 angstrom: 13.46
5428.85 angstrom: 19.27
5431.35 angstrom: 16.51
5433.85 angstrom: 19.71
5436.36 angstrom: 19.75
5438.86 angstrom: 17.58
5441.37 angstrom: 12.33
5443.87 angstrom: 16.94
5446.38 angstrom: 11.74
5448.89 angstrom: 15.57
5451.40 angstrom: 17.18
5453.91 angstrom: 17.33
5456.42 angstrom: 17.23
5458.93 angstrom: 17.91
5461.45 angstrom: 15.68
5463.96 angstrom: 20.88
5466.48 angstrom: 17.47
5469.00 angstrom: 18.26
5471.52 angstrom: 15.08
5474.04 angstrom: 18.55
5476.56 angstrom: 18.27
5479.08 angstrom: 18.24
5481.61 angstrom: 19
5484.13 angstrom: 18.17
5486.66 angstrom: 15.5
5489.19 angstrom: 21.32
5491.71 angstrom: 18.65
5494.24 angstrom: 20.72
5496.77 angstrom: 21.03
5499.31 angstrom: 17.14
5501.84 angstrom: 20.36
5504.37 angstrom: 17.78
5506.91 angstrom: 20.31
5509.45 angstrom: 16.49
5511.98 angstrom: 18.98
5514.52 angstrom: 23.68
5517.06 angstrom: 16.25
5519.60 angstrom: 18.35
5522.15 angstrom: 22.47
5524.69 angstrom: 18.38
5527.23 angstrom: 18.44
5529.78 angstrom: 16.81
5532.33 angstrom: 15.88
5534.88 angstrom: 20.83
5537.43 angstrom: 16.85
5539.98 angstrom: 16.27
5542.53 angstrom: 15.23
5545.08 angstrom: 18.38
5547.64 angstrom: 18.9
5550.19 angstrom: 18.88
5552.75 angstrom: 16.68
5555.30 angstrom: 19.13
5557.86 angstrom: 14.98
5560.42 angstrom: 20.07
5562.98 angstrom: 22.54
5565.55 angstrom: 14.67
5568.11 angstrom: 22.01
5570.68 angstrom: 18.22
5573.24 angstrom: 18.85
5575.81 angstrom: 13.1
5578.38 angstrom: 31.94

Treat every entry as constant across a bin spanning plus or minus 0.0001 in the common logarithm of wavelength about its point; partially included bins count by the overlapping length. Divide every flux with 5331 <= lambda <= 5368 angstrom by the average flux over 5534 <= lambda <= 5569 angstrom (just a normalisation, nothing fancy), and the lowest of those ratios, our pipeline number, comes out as 0.86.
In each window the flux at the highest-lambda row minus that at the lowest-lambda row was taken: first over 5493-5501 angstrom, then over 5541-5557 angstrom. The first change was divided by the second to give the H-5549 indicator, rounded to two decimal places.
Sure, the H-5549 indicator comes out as -0.92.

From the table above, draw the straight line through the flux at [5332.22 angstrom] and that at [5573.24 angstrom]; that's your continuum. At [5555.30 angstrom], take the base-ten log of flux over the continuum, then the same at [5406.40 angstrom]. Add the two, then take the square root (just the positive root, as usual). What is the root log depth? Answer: 0.10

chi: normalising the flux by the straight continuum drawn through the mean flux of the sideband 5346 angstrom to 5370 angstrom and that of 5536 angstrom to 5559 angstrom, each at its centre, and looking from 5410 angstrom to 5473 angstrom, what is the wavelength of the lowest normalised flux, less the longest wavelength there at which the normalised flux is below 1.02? -25.1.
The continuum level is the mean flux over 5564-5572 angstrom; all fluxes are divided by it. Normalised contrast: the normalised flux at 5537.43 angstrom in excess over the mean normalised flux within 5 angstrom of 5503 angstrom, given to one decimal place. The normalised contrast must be -0.1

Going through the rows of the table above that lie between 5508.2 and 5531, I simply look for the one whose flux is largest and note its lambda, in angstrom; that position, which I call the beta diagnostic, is 5514.52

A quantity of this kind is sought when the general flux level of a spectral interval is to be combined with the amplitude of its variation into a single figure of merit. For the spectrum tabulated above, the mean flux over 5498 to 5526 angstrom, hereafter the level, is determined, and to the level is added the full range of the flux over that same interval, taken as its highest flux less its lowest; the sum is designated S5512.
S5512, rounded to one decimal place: 26.5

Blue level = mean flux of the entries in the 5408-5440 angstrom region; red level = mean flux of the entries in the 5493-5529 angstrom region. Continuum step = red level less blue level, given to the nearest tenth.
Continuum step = 1.7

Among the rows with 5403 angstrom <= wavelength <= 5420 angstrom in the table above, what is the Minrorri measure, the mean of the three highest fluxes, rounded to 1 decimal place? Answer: 19.7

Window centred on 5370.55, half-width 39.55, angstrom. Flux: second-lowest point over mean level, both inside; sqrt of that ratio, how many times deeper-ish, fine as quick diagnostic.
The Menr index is 0.93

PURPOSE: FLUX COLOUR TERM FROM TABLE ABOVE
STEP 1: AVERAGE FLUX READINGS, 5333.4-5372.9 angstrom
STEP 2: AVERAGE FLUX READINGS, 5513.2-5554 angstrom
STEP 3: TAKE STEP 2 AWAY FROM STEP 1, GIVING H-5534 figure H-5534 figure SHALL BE 0.9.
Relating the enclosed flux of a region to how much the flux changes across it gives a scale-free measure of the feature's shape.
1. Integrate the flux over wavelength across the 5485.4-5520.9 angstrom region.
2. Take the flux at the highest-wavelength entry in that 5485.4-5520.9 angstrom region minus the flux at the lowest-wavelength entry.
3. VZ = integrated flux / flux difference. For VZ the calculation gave 237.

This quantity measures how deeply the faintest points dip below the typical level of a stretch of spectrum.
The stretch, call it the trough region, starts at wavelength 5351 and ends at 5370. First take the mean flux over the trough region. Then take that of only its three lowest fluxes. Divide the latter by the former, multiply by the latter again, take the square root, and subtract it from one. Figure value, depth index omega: -3.03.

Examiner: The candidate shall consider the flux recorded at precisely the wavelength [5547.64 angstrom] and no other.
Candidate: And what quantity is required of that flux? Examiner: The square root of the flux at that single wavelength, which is 4.3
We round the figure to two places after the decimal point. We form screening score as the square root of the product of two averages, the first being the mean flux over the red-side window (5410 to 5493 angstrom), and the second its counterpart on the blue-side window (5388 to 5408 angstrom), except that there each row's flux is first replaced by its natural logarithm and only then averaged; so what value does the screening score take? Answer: 7.03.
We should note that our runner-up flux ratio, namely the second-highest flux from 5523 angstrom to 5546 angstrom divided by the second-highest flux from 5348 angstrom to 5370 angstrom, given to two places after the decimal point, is 0.83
